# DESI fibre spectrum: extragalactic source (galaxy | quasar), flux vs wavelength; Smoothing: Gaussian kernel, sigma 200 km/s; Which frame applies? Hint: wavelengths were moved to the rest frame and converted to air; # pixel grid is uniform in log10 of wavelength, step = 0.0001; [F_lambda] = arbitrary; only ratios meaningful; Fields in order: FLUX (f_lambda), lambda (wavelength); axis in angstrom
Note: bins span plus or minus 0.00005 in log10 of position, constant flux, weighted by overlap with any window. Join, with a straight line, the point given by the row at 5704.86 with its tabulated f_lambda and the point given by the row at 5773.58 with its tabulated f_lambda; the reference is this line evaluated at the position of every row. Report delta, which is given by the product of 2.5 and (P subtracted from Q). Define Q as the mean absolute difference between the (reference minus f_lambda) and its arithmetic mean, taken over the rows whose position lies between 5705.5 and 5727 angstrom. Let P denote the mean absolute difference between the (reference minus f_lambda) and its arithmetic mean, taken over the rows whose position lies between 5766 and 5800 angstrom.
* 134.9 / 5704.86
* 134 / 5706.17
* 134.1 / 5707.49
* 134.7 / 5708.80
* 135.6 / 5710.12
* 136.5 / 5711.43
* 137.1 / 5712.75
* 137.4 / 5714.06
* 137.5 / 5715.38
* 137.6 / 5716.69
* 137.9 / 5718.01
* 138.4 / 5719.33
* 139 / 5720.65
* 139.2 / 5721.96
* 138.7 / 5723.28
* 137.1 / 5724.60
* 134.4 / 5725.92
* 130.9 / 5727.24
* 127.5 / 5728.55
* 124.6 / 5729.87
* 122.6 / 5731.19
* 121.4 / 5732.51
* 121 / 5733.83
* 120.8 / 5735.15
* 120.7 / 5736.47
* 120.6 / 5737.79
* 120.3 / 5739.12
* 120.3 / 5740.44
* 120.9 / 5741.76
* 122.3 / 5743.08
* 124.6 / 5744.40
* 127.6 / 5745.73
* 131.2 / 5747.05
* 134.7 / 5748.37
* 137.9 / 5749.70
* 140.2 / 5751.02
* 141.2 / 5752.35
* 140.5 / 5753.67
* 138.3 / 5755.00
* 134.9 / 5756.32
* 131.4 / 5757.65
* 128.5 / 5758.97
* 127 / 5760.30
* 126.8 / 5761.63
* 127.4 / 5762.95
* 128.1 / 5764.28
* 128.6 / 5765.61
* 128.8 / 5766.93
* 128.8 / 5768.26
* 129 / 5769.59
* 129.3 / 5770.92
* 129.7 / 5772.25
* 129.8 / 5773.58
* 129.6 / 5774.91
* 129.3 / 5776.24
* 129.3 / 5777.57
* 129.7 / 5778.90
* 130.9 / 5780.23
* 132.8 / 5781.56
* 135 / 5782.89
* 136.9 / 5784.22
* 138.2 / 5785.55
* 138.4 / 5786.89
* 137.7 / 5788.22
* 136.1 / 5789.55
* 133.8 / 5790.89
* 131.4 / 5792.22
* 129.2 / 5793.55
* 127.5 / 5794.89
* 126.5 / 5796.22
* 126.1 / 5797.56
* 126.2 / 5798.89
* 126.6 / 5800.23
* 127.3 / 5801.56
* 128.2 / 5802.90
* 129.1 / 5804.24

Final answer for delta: -4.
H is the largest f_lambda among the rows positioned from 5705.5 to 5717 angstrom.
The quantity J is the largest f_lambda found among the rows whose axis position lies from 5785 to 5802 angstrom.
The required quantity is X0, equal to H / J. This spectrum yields 0.99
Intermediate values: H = 137.6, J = 138.4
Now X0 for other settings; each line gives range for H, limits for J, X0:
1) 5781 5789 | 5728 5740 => 1.09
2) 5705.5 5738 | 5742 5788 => 0.99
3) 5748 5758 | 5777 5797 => 1.02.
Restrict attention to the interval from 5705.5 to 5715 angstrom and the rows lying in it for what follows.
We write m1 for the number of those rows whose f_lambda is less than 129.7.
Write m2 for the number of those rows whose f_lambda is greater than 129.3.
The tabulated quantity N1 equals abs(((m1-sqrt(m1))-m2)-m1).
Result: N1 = 7.0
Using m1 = 0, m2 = 7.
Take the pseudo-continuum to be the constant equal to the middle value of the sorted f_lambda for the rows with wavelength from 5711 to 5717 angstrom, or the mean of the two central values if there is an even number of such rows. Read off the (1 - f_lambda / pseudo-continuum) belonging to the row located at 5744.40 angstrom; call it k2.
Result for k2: 0.093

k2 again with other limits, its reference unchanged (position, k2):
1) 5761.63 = 0.077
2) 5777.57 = 0.059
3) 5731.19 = 0.108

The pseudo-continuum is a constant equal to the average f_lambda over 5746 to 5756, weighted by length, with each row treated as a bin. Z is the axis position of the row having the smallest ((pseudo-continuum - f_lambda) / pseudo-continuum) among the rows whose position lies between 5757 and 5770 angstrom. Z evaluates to 5757.65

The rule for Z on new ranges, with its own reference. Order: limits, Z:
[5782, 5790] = 5786.89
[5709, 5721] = 5720.65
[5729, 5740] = 5729.87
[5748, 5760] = 5752.35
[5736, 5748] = 5747.05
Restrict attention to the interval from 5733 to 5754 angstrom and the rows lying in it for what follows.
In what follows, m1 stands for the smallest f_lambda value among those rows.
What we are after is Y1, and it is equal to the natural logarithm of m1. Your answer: 4.79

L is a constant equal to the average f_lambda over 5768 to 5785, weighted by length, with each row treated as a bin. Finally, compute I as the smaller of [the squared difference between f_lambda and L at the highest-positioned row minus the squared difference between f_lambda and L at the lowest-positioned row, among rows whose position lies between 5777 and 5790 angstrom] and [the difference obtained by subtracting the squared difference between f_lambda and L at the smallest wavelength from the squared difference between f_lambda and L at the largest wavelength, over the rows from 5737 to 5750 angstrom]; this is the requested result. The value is -57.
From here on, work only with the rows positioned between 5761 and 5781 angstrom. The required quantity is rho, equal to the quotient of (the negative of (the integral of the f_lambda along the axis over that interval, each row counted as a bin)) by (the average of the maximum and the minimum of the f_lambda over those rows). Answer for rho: -20.03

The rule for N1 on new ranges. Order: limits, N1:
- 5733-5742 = 2.6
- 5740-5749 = 4.2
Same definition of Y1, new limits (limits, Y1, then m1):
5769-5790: 4.86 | 129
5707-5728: 4.87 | 130.9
